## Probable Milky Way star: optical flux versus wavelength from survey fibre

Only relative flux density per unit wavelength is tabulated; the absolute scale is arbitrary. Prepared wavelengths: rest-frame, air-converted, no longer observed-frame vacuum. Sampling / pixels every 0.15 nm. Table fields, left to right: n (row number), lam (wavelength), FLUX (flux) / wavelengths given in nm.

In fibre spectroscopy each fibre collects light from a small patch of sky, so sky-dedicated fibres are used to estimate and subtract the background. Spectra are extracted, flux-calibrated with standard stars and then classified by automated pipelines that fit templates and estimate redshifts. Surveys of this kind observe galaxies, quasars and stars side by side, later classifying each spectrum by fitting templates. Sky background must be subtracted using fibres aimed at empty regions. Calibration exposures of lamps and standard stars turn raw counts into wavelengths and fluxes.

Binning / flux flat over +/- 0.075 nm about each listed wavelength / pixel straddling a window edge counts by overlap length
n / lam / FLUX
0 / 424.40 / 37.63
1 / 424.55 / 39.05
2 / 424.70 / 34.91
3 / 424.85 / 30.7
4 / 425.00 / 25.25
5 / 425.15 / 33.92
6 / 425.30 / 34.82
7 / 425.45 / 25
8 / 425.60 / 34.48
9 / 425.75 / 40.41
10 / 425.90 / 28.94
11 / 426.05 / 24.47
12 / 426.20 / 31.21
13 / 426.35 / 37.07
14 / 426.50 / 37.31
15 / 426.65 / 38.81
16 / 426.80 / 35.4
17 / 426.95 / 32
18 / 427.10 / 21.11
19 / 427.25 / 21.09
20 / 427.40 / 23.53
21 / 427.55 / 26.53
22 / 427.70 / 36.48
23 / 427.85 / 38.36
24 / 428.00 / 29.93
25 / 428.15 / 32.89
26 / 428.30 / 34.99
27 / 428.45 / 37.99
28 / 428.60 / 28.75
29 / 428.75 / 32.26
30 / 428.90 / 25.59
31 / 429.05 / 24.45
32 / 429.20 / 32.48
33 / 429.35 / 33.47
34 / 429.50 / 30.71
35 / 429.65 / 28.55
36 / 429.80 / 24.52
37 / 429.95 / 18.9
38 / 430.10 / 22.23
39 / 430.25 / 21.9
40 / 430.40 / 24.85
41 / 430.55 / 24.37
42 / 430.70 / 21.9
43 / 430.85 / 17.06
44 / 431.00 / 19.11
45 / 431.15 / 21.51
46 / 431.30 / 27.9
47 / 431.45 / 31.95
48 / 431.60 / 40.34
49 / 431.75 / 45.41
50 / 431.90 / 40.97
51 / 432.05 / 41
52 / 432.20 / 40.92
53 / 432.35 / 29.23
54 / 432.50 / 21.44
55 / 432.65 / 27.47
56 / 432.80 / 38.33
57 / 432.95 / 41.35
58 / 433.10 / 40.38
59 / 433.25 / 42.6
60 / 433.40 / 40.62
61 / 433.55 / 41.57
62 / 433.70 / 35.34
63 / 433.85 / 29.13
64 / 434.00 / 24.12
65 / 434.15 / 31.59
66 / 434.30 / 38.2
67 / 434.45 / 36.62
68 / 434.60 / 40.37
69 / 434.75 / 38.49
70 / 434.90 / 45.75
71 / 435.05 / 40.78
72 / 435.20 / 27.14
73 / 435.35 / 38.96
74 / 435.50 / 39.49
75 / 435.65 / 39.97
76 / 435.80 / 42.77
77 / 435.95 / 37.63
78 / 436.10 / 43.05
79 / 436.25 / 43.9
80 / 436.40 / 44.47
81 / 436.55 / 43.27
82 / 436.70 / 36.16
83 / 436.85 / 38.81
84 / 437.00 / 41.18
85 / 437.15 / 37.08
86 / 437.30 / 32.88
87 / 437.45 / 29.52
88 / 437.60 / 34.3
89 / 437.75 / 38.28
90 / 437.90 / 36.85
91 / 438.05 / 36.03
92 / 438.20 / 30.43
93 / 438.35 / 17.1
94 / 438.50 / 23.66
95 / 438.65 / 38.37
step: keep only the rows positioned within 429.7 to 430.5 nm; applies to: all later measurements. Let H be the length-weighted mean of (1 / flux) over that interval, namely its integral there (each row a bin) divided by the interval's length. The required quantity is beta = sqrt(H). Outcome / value 0.211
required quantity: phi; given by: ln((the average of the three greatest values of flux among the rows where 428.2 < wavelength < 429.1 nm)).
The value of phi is 3.56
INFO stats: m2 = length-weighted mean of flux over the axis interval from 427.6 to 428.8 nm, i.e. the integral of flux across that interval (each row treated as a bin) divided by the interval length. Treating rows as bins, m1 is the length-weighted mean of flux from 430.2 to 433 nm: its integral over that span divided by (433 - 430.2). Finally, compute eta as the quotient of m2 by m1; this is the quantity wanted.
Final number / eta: 1.12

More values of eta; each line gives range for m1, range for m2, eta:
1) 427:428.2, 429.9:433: 1.02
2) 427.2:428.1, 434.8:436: 1.32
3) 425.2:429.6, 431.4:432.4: 1.24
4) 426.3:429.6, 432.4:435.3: 1.14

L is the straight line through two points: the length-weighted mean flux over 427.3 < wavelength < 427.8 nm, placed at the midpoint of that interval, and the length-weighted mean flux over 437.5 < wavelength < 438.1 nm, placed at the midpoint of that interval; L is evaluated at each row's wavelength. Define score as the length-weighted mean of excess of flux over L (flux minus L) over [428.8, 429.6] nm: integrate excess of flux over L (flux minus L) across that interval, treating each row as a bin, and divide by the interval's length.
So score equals -1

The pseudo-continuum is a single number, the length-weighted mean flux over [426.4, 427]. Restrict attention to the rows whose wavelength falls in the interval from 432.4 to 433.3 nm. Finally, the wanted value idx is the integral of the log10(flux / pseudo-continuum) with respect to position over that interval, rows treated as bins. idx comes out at -0.02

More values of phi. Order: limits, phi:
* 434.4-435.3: 3.74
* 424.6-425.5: 3.54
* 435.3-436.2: 3.74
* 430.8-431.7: 3.51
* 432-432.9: 3.69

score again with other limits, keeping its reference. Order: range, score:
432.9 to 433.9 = 6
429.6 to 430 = -6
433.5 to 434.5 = 0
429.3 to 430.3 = -5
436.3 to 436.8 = 6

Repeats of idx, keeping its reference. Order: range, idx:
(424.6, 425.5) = -0.06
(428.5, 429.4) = -0.08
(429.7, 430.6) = -0.18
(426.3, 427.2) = -0.04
